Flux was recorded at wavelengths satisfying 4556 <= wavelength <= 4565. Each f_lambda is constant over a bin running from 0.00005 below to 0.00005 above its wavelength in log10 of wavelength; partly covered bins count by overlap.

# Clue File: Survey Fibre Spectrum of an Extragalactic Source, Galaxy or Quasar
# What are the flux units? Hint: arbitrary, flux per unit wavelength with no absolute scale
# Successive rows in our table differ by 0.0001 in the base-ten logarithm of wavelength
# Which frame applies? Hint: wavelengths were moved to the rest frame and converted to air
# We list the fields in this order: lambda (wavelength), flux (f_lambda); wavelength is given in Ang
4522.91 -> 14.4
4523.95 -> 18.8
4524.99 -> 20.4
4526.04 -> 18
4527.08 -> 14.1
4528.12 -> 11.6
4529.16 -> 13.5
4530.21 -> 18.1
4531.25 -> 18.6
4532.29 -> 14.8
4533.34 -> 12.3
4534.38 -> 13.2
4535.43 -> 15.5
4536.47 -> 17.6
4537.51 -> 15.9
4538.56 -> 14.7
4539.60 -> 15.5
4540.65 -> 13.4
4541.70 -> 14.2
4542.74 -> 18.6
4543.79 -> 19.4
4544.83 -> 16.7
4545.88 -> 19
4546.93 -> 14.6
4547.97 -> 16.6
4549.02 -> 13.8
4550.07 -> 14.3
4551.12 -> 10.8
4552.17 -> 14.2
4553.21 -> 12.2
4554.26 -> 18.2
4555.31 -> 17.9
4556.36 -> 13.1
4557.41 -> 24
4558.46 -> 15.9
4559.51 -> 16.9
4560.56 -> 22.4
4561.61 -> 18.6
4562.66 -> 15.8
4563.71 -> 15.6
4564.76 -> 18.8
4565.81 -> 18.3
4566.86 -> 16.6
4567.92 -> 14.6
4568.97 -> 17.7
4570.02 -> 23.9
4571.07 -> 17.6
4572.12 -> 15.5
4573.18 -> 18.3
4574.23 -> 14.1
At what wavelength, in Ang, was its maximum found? 4557.41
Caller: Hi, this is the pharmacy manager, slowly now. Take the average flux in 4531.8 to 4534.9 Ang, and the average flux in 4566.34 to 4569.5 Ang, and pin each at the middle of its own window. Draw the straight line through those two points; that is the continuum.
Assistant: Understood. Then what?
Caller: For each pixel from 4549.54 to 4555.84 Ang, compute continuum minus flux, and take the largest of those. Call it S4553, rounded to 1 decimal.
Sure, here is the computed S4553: 4.1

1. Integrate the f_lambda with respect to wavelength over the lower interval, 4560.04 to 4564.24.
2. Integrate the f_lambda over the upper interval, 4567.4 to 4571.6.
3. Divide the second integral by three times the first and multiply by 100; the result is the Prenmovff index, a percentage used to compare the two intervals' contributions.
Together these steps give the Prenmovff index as 34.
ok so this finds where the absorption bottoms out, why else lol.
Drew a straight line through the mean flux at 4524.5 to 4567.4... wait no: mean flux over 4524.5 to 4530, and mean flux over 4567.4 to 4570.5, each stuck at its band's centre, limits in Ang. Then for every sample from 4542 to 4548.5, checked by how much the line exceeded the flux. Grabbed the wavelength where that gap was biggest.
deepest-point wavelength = 4546.93 Ang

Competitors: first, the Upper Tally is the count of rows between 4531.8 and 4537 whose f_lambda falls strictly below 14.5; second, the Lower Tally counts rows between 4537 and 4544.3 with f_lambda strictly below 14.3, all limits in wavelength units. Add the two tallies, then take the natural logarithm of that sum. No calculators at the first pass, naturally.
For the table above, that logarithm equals 1.39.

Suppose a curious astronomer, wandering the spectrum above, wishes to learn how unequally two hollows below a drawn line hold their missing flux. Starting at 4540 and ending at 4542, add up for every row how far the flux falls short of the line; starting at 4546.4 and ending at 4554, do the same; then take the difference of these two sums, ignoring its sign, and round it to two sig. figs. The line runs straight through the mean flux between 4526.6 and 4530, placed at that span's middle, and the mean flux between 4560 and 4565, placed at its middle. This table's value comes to 16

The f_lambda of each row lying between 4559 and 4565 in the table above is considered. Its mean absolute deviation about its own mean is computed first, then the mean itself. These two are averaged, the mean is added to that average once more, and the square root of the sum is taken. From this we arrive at 5.29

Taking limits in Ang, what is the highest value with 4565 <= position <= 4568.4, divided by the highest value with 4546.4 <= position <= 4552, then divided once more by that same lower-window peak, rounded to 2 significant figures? 0.066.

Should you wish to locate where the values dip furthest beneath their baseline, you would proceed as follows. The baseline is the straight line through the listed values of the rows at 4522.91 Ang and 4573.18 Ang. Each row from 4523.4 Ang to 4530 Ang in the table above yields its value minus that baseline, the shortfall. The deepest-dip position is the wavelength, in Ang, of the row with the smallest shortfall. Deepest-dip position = 4528.12 Ang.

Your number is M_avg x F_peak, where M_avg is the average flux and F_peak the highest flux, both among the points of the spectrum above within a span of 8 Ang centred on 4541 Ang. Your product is 311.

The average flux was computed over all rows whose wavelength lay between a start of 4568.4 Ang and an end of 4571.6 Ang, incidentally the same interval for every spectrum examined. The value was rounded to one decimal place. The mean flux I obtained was 19.7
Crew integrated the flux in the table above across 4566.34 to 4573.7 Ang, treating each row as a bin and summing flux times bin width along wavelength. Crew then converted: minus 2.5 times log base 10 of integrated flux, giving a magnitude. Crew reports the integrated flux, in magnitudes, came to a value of -5.29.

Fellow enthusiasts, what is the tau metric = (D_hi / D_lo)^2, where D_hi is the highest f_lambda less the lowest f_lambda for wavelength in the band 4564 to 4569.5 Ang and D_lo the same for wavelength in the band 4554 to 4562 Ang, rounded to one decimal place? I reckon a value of 0.1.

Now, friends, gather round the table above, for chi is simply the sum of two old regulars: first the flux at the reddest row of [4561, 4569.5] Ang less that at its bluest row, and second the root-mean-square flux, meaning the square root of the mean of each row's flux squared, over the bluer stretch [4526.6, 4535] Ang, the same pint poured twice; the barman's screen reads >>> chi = 14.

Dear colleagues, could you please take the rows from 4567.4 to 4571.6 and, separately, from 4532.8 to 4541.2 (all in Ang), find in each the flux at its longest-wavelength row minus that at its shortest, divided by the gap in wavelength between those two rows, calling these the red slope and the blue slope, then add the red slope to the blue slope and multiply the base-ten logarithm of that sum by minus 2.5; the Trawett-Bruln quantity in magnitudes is -0.11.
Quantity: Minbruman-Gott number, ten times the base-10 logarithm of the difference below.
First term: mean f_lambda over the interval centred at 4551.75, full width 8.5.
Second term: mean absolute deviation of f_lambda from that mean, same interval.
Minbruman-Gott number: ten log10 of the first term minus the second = 11.0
